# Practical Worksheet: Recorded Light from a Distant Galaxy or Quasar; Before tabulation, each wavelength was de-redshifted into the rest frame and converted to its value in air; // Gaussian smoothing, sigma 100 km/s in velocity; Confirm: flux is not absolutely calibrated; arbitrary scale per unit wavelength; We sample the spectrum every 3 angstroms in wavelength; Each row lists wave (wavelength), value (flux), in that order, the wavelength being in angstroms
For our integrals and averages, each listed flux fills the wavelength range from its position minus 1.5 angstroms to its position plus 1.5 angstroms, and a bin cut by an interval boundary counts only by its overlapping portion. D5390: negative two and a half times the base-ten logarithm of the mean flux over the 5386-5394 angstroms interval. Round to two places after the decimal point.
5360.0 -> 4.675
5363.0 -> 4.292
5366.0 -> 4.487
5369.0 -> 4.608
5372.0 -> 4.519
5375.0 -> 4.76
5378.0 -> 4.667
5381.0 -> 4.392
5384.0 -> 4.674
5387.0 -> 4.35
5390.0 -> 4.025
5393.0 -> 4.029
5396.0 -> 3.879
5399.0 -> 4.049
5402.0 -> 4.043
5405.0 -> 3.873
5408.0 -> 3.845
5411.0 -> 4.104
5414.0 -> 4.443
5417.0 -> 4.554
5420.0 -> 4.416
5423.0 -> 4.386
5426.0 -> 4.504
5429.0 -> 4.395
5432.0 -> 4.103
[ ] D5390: -1.54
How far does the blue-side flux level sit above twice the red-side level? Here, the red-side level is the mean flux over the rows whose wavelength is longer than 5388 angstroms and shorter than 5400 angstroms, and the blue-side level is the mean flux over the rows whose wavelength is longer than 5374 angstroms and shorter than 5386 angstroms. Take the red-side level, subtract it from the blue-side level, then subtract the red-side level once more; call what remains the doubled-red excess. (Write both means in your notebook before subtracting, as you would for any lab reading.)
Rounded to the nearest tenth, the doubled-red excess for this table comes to -3.4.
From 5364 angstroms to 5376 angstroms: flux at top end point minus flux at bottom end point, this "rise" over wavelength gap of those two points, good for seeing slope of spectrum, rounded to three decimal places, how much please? 0.030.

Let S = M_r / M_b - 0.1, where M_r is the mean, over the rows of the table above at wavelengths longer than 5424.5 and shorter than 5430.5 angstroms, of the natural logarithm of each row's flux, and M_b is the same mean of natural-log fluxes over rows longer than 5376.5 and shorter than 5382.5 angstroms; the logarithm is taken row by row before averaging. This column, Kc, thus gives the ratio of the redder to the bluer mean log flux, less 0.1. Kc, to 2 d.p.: 0.89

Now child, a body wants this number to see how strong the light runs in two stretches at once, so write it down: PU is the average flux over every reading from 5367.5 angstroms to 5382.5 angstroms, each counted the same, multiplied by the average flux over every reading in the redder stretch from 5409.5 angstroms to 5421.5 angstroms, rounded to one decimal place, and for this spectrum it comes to 20.1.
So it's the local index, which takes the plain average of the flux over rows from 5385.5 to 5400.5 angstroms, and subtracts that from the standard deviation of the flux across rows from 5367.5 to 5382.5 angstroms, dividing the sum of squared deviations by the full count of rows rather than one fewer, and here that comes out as -3.94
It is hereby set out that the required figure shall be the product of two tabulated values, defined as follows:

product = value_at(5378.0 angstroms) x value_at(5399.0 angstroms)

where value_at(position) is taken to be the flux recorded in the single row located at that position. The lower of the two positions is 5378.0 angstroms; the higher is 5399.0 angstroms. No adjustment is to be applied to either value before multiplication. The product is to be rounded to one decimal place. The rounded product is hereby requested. 18.9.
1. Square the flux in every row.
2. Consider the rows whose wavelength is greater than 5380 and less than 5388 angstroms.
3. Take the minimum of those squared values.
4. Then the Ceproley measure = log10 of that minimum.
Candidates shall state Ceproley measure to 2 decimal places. 1.28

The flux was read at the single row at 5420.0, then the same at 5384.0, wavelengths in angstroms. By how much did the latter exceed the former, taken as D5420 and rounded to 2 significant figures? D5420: 0.26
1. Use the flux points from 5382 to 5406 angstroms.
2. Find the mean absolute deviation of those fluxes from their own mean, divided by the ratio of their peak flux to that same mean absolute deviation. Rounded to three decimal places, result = 0.008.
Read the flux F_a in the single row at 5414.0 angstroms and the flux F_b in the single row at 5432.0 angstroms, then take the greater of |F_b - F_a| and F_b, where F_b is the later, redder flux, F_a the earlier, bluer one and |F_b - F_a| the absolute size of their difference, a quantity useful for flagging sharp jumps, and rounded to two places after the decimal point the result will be 4.10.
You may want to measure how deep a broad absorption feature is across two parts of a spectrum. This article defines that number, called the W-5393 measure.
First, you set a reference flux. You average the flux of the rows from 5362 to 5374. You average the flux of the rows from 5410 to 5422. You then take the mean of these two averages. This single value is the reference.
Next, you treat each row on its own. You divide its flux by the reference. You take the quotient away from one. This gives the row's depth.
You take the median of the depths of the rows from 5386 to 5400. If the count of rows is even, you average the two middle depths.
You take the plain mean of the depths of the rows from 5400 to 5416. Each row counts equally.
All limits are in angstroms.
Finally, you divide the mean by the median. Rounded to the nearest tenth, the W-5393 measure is 0.9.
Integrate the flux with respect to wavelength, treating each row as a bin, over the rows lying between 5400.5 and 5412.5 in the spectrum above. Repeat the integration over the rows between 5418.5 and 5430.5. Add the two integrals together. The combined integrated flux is 101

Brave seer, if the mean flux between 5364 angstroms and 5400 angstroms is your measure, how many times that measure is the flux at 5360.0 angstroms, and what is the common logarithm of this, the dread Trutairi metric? 0.029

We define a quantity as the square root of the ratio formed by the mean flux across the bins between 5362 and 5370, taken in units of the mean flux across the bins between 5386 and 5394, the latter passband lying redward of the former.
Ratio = 1.04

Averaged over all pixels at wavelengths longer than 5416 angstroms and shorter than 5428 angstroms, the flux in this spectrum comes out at 4.5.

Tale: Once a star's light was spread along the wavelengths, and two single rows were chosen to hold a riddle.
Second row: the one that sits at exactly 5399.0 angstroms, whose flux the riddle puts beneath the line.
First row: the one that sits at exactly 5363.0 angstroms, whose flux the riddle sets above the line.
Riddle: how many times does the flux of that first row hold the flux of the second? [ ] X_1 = 1.06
